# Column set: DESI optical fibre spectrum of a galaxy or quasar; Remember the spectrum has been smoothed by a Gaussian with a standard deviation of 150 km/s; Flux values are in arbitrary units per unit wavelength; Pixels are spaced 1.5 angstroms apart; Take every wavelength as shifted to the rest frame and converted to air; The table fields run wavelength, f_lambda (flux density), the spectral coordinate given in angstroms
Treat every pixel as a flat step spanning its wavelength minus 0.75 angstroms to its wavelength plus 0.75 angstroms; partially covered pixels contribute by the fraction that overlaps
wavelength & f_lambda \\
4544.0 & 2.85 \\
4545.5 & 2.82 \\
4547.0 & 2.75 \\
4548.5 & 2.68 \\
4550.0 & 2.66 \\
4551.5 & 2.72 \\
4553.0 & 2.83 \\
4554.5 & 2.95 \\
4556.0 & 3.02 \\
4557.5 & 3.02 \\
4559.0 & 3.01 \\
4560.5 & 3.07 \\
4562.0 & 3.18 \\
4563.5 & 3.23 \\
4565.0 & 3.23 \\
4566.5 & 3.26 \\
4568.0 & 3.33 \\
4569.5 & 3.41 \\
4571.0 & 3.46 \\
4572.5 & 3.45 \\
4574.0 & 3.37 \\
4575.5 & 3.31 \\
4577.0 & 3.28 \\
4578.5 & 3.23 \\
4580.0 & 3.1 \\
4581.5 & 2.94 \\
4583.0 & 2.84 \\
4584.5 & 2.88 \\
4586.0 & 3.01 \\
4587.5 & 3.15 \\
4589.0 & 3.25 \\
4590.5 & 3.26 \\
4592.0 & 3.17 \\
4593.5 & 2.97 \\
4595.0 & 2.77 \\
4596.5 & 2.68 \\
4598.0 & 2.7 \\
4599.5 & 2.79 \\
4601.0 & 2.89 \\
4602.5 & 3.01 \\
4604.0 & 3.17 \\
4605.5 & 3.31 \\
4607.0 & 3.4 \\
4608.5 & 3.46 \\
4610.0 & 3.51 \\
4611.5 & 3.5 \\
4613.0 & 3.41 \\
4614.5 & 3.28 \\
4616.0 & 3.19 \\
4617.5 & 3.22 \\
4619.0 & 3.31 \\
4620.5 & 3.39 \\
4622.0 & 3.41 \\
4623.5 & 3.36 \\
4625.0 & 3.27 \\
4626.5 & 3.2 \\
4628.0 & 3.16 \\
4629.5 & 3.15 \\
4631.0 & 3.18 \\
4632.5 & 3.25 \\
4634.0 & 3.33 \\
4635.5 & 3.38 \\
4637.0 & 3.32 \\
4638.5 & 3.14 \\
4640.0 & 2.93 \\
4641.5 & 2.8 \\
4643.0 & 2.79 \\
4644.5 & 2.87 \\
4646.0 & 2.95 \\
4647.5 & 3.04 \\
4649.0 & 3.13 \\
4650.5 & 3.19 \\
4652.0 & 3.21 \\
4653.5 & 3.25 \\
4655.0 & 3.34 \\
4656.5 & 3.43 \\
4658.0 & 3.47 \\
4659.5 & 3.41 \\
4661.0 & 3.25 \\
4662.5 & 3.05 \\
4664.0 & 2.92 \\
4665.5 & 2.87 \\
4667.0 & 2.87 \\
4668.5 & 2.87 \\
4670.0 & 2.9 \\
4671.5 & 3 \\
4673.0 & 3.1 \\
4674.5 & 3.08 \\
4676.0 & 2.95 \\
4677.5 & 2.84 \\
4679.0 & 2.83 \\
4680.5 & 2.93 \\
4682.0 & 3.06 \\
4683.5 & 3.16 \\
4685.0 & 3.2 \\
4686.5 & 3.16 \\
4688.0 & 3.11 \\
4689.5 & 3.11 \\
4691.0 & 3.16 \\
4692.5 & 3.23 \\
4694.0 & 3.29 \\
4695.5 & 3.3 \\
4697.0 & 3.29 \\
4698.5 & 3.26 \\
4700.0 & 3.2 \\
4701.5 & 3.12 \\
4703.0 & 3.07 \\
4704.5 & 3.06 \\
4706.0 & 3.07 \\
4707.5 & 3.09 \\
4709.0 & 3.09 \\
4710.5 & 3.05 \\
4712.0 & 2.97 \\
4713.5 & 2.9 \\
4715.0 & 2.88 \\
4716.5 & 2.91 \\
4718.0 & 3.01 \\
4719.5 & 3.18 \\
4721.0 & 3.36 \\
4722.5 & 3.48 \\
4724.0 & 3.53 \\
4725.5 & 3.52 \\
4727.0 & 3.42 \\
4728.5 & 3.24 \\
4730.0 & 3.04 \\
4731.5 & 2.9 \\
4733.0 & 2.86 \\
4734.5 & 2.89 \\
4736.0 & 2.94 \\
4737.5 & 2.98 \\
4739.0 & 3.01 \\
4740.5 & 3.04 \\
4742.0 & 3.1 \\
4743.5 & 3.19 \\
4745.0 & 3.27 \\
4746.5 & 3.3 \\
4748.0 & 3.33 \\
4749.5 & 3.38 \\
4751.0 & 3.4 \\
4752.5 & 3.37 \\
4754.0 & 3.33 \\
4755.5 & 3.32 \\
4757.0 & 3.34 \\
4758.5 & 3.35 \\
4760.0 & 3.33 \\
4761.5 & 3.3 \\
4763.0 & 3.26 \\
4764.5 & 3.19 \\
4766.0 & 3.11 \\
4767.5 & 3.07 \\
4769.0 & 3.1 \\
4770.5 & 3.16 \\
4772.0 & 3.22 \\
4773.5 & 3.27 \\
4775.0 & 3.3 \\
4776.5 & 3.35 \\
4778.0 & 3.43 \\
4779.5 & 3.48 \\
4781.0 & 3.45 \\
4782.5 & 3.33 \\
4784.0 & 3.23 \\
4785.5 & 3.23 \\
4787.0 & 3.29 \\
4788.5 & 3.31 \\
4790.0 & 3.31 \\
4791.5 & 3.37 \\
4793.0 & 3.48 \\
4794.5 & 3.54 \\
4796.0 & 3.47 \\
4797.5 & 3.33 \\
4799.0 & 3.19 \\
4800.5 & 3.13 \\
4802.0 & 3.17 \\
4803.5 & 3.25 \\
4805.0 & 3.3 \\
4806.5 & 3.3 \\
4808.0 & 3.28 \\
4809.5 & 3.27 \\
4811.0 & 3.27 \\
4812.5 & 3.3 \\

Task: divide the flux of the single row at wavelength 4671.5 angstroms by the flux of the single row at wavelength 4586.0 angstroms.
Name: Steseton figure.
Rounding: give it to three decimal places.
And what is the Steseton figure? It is 0.997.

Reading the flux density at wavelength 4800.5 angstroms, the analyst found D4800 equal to 3.13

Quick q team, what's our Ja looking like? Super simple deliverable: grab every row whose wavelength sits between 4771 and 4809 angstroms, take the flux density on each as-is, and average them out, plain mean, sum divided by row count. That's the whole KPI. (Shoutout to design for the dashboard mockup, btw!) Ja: 3.32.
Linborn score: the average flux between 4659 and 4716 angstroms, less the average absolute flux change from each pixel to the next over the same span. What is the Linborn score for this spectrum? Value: 3.01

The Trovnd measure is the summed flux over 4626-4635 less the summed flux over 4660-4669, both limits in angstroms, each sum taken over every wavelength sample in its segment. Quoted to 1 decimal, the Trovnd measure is 1.4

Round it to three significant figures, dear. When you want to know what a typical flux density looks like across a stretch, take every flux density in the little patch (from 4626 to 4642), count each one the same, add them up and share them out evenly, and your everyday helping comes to 3.17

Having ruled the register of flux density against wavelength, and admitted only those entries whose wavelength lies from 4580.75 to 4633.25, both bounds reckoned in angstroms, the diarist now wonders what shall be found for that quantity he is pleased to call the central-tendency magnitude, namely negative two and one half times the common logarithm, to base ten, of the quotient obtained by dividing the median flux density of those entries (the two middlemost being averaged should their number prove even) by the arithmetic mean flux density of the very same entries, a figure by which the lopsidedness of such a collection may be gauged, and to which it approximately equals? -0.012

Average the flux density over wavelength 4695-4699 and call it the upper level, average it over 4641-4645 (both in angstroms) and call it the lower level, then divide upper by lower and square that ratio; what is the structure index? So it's 1.4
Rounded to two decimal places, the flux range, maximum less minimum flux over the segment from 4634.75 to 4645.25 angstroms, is 0.59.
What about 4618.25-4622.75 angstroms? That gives 0.10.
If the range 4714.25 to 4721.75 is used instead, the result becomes 0.48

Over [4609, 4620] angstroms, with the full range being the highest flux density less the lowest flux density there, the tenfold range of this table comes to 3.2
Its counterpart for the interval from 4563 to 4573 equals 2.3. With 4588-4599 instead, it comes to 5.8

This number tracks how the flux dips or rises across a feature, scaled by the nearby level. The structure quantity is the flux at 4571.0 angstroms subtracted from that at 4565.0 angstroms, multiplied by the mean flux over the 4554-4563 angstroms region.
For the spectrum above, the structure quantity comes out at -0.7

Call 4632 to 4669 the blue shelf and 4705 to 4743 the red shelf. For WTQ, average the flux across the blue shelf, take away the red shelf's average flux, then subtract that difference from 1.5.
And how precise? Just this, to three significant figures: 1.48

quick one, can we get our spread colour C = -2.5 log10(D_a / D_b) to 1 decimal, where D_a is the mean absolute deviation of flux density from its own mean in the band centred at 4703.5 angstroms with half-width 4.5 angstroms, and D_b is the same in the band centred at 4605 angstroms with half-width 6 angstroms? 1.9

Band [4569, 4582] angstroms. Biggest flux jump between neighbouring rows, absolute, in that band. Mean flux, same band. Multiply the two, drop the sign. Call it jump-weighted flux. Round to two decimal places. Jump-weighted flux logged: 0.53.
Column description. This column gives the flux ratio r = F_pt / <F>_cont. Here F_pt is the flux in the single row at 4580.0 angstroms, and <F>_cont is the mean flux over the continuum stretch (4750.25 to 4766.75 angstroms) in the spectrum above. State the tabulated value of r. 0.94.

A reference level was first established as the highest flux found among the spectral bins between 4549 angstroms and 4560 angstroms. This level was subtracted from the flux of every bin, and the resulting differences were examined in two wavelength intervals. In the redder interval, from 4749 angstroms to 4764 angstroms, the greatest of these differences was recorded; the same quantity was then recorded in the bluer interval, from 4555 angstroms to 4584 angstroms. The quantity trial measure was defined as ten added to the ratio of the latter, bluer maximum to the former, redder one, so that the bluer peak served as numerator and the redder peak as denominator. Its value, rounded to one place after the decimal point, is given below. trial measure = 11.2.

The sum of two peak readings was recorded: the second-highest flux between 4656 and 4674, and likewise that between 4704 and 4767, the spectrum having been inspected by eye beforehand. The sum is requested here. 6.95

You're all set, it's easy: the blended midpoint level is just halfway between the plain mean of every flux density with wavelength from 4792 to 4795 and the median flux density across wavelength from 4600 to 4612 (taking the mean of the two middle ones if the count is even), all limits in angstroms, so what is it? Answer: 3.43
